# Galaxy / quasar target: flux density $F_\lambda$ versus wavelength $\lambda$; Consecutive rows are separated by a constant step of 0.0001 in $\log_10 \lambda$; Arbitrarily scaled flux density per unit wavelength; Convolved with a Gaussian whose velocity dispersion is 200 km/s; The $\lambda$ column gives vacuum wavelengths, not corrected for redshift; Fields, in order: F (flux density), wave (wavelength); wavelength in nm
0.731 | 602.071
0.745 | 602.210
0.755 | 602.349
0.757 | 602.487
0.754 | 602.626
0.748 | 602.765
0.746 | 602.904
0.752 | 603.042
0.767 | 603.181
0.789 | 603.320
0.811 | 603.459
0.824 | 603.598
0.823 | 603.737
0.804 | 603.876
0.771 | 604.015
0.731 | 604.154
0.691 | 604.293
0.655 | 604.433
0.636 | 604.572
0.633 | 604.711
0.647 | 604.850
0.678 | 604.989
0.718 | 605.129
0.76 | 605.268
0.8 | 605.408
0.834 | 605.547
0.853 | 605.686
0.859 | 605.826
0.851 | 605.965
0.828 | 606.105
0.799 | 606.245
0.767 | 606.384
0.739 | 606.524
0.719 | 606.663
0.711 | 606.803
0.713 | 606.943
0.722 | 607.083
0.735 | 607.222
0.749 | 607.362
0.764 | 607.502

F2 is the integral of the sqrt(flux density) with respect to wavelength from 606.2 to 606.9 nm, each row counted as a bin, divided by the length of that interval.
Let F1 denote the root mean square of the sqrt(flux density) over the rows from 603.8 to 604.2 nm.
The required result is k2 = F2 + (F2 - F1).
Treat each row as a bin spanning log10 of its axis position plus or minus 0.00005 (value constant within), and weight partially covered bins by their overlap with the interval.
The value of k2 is 0.849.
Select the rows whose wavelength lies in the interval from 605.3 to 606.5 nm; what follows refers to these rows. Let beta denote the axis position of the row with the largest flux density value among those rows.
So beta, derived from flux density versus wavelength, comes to 605.826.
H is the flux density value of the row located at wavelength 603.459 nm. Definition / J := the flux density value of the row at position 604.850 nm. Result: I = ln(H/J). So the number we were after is 0.2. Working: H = 0.811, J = 0.647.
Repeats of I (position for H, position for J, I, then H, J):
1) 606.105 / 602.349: 0.1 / 0.828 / 0.755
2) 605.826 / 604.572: 0.3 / 0.859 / 0.636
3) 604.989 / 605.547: -0.2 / 0.678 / 0.834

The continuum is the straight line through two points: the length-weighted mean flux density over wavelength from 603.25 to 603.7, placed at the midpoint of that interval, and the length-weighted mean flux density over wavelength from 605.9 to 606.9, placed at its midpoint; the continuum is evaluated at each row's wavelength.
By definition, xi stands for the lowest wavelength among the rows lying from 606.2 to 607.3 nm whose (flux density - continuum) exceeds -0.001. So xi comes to 606.245 nm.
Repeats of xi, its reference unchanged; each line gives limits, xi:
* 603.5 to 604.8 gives 603.598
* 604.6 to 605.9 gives 605.408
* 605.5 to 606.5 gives 605.547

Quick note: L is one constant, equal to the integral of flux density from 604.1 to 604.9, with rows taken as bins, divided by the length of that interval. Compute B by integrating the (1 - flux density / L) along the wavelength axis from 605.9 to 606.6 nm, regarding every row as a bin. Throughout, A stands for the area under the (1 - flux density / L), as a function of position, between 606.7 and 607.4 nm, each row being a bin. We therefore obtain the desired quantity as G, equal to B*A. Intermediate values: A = -0.06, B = -0.138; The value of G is 0.009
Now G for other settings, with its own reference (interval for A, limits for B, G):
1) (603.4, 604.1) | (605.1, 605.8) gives 0.021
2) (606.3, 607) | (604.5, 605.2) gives 0.000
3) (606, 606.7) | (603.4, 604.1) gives 0.017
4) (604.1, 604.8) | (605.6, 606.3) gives 0.000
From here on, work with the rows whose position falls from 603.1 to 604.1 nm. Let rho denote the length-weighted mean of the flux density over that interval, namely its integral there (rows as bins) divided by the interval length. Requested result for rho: 0.80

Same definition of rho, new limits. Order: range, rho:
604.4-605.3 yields 0.67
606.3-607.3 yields 0.73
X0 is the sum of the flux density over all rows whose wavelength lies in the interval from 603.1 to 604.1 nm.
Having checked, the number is 5.6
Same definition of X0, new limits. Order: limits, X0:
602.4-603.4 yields 5.3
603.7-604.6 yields 5.1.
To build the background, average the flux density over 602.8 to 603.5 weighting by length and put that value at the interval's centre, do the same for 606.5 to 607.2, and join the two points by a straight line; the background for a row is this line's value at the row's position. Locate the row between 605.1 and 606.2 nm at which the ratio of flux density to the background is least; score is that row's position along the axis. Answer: 605.129 nm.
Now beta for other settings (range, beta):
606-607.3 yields 606.105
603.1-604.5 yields 603.598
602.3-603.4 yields 603.320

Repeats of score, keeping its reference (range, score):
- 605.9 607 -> 606.803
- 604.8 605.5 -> 604.850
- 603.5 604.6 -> 604.572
